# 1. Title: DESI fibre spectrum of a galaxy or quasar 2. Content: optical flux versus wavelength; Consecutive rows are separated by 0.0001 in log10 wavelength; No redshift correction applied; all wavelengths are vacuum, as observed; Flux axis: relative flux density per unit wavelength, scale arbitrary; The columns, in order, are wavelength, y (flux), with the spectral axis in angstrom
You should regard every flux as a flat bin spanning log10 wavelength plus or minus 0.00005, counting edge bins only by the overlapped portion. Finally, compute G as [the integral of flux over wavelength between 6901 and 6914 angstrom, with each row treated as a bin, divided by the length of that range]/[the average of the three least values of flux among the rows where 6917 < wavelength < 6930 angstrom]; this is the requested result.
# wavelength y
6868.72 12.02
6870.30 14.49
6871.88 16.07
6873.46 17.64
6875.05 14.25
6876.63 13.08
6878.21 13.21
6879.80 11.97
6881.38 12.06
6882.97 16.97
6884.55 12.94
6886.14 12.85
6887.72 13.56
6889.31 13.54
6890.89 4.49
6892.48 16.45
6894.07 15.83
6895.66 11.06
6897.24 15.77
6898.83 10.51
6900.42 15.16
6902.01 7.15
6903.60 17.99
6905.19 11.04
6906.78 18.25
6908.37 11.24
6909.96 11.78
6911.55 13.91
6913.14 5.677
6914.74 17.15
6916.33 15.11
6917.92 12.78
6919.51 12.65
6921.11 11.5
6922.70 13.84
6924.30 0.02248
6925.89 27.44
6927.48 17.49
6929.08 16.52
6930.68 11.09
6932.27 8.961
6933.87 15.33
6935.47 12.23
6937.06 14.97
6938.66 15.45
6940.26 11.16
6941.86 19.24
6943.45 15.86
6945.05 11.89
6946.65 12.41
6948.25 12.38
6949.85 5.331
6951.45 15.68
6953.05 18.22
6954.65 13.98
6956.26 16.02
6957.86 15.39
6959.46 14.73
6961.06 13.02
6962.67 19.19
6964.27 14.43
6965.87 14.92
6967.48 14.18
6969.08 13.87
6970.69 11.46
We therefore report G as 1.5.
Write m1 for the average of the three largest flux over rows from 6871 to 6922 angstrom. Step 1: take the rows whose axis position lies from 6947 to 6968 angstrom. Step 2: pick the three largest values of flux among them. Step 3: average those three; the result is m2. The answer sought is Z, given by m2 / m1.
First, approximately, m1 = 18.0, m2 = 17.8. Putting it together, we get 1.0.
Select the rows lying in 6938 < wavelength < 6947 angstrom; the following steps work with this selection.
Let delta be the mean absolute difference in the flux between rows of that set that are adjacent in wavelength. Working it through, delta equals 4.0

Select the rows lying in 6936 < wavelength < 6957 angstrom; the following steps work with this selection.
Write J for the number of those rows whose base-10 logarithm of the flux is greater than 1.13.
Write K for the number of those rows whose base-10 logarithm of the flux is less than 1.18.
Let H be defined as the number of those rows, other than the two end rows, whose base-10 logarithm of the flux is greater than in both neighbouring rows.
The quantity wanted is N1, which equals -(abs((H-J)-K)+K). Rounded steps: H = 4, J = 8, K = 7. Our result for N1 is -18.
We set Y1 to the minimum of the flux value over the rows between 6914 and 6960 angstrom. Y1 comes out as 0.02248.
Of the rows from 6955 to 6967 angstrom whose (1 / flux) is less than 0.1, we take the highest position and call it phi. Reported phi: 6965.87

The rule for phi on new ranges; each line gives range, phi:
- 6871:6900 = 6898.83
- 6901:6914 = 6911.55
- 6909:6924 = 6922.70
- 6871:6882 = 6881.38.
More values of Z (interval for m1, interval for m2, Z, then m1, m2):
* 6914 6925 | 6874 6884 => 1.0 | 15.4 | 14.8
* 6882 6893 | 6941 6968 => 1.2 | 15.7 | 18.9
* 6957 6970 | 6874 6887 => 0.9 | 16.5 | 14.8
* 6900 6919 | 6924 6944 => 1.2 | 17.8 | 21.4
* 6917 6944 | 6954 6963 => 0.8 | 21.4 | 16.9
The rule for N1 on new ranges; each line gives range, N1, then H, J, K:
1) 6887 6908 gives -18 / 4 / 8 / 7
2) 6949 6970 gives -23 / 4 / 11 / 8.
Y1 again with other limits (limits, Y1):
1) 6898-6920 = 5.677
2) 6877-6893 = 4.49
